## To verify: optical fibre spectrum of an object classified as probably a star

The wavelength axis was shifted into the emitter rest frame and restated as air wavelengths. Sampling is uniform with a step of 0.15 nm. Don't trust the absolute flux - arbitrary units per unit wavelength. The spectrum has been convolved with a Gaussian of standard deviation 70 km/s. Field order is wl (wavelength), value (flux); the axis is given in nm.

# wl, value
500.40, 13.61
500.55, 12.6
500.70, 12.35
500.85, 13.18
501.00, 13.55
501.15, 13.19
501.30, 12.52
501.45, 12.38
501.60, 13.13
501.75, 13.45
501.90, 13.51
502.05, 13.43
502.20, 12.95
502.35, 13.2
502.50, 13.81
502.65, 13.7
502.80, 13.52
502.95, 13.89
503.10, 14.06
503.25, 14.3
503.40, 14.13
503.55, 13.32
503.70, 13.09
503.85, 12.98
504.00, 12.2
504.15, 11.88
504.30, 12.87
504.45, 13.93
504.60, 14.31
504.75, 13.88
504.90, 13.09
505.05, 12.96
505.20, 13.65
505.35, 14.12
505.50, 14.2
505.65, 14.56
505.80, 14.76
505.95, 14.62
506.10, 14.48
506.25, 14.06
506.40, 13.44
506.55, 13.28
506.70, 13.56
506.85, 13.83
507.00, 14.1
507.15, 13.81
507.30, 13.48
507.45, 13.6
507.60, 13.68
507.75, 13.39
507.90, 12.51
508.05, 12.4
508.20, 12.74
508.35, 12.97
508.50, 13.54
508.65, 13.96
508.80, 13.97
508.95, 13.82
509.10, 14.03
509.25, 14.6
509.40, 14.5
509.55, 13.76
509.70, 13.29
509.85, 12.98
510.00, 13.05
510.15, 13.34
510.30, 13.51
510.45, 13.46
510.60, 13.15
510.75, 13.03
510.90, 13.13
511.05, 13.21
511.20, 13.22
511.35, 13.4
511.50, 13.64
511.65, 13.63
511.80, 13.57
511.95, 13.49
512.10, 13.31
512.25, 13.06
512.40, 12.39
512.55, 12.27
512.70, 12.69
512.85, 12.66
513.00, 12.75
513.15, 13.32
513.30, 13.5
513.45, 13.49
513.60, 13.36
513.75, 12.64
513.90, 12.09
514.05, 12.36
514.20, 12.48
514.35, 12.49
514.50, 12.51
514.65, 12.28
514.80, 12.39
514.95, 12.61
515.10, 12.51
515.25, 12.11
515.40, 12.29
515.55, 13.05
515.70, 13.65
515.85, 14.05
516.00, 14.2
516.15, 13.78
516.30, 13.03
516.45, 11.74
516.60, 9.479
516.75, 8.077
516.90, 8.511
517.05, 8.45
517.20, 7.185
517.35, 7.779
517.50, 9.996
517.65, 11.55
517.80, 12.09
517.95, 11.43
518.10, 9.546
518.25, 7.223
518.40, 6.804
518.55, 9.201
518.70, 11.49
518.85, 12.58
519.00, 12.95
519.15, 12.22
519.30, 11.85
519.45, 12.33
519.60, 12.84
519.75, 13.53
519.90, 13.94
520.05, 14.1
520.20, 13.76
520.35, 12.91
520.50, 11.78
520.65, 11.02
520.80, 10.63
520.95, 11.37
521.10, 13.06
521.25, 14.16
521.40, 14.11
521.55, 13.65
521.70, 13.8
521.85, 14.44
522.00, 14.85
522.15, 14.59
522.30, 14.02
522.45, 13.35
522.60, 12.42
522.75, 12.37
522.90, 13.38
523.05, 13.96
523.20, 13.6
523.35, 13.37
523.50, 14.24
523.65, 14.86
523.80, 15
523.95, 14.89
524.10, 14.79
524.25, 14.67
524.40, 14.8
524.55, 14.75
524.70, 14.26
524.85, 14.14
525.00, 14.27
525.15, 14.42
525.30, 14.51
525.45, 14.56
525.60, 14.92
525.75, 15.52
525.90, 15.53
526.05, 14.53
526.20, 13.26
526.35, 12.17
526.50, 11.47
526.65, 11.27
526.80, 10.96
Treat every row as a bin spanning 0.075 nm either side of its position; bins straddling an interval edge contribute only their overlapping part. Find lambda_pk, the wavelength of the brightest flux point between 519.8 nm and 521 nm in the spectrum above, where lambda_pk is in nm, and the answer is 520.05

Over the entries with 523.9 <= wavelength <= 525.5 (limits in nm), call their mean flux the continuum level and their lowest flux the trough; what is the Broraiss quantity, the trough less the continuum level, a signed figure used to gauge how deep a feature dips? -0.41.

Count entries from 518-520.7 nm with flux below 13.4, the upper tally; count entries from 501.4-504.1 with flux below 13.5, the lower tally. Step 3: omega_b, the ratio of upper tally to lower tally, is 1.4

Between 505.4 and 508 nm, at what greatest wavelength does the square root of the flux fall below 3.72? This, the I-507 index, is 507.90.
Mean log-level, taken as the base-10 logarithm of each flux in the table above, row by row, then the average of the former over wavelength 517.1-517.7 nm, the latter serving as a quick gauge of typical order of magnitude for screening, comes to 0.95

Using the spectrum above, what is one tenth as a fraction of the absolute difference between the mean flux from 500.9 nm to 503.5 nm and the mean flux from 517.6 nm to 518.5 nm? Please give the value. 0.03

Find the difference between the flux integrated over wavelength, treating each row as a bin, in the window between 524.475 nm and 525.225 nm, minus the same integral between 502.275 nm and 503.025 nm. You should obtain 0.6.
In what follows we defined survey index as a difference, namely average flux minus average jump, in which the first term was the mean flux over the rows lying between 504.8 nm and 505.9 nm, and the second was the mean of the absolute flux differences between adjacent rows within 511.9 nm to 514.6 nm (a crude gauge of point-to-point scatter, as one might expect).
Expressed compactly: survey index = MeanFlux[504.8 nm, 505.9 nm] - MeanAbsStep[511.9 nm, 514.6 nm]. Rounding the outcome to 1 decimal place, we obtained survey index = 13.7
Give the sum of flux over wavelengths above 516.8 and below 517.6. 42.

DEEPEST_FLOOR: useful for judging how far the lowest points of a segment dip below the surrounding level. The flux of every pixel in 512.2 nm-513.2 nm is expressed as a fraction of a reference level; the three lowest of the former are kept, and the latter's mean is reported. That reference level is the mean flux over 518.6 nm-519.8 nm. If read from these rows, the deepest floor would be 1.00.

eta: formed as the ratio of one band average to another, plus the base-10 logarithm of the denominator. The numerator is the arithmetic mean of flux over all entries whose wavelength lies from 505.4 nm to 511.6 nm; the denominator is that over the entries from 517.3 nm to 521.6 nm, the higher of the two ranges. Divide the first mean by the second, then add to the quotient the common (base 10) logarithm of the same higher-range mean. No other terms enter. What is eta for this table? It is 2.23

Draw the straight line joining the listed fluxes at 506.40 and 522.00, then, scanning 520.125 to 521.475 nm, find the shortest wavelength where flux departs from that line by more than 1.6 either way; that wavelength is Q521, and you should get 520.35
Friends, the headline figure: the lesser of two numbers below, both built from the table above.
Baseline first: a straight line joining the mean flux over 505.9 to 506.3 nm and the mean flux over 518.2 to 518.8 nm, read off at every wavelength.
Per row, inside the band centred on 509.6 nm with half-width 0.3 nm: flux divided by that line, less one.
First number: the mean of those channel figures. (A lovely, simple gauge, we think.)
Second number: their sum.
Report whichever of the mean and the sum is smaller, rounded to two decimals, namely 0.07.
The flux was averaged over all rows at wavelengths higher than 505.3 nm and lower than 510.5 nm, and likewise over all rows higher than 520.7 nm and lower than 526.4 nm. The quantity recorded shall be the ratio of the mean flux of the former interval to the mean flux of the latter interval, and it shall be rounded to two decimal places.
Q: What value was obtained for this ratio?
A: 0.98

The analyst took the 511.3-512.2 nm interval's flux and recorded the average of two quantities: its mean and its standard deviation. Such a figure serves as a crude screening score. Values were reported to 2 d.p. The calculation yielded 6.81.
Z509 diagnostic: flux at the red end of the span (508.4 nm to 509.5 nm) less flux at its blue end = 1.0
